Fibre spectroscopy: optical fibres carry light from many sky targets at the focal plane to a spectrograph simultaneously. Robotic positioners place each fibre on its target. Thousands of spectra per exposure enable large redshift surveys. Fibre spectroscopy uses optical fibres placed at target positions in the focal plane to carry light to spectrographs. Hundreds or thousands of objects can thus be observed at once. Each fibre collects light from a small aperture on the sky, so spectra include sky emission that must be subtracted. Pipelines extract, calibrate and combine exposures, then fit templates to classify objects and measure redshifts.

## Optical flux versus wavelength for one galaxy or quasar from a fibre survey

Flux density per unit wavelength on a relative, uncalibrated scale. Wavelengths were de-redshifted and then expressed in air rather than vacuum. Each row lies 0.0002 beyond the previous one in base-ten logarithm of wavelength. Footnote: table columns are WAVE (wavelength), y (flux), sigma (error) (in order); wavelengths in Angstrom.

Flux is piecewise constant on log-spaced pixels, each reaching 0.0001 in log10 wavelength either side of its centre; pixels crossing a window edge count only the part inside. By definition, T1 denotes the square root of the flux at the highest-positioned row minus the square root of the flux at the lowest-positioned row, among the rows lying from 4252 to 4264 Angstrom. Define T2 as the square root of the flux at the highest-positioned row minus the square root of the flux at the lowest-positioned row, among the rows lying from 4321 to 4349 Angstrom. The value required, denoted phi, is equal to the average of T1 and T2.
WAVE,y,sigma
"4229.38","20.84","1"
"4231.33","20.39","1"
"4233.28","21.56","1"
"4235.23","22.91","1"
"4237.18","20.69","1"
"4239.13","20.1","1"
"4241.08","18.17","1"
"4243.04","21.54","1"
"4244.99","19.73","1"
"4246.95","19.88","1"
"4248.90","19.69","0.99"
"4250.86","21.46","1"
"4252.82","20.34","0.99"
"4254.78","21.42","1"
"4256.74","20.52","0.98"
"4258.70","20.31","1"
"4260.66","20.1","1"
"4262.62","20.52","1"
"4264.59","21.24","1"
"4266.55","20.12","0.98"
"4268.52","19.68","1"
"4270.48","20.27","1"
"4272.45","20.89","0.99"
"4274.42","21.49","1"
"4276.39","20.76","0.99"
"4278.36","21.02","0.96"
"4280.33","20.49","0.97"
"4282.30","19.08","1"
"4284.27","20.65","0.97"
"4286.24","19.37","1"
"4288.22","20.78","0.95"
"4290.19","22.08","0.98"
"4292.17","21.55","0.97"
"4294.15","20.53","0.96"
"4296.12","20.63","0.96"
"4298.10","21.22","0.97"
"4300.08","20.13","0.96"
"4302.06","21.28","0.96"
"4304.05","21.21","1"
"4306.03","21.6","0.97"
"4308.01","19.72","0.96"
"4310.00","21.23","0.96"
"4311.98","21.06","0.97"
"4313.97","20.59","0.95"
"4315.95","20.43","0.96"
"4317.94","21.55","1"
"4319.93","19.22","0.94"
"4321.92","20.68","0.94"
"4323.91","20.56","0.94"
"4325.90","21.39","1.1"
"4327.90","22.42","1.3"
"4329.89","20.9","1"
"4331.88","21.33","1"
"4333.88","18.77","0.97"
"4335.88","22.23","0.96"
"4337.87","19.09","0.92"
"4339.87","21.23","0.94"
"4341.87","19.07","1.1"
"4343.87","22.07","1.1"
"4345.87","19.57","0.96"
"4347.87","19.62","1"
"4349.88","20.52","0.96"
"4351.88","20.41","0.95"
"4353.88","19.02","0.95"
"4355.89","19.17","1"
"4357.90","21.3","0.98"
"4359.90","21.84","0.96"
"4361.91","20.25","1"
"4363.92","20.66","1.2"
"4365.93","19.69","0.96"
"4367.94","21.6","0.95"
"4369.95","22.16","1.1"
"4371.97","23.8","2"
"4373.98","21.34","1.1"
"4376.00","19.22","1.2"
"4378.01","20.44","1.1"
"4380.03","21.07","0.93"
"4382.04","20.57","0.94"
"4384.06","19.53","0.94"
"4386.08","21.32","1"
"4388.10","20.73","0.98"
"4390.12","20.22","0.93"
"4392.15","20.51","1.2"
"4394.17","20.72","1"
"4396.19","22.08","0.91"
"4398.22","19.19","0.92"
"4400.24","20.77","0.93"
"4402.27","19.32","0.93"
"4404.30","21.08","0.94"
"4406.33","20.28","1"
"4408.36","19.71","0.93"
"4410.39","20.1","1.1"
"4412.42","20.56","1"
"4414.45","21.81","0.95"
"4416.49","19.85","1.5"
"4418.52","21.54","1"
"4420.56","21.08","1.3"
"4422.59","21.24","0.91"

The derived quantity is -0.05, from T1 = 0.02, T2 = -0.12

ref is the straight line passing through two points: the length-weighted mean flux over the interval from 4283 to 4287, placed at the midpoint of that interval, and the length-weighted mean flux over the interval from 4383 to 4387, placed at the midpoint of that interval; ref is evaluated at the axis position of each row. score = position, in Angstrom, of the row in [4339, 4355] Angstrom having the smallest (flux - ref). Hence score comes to 4353.88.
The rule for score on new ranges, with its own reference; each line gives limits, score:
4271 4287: 4282.30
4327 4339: 4333.88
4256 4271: 4268.52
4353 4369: 4353.88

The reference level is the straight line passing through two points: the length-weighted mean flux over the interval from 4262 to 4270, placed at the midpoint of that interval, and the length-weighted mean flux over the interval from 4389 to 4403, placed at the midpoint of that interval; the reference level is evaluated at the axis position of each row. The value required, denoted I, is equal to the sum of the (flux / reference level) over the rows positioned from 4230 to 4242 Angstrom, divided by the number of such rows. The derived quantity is 1.01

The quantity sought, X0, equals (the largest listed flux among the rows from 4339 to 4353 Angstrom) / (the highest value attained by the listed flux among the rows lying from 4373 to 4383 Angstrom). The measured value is 1.034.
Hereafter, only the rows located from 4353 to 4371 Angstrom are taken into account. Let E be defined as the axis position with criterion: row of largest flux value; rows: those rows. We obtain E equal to 4369.95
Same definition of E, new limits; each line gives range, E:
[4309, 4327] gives 4317.94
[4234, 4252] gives 4235.23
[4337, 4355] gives 4343.87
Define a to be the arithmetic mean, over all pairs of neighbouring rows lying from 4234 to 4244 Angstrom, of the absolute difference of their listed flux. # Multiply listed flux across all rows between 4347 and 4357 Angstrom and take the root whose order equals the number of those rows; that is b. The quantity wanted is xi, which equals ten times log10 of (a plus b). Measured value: 13.4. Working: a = 2.03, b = 19.7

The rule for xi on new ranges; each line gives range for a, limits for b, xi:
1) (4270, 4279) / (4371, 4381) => 13.4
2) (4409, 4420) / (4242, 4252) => 13.4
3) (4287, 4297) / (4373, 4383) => 13.3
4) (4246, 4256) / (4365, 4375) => 13.6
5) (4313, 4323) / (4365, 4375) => 13.6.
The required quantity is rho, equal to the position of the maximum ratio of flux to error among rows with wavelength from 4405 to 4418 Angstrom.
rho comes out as 4414.45 Angstrom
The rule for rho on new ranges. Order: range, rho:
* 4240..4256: 4243.04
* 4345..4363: 4359.90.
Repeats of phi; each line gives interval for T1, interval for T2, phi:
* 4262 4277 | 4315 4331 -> 0.04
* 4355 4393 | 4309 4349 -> -0.01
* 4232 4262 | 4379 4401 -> -0.10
